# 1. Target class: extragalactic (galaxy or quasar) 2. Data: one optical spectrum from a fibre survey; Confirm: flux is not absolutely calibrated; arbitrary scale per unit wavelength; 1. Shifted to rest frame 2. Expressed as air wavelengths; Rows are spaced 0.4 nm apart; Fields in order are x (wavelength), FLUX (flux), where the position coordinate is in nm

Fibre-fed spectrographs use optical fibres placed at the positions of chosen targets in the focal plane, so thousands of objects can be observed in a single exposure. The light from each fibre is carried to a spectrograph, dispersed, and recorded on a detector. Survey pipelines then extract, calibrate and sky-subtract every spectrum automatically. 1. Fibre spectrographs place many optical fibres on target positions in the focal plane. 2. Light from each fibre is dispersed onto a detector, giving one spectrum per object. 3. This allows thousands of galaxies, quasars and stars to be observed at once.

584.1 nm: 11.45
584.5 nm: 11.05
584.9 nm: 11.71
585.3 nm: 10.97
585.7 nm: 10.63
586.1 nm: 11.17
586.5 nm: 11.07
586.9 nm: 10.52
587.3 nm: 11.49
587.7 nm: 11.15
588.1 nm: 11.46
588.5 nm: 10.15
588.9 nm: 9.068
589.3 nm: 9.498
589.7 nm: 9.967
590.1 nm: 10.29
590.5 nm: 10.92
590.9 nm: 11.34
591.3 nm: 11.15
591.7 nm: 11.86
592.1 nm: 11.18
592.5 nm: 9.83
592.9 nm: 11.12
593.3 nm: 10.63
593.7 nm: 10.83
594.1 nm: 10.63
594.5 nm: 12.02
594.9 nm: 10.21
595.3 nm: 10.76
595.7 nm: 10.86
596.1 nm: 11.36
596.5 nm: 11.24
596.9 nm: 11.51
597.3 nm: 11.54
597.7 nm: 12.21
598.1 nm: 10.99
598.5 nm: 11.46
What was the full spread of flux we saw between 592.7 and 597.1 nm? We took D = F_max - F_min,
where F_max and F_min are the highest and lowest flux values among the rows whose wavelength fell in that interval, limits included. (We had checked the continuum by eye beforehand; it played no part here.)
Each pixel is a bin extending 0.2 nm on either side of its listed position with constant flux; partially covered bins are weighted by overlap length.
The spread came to 1.81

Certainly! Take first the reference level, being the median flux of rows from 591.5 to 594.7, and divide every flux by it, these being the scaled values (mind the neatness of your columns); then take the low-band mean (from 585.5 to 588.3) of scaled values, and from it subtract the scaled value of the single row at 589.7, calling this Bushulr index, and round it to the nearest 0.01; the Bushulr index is 0.10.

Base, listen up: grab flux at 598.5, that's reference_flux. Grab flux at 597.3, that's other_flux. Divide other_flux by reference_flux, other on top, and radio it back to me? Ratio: 1.01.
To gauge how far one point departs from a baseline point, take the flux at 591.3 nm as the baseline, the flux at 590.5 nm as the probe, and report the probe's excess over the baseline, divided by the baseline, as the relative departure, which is -0.02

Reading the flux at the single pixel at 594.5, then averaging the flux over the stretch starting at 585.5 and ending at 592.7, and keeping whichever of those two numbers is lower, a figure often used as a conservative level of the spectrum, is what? 10.7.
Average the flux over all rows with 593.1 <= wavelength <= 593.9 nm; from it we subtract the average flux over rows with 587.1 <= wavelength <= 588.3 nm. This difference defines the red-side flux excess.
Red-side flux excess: -0.64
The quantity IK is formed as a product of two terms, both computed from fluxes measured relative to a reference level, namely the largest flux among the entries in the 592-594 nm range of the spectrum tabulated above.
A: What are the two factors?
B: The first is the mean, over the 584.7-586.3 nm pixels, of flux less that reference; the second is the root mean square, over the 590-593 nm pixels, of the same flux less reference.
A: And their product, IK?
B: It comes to -0.04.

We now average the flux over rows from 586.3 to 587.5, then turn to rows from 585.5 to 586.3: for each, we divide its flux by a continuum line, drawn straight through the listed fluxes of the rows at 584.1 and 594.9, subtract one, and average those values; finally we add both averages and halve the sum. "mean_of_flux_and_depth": 5.50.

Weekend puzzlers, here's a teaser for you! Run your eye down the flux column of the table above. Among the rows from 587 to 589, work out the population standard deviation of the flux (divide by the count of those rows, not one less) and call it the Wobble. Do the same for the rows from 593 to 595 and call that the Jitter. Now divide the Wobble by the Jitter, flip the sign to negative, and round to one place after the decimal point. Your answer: -1.5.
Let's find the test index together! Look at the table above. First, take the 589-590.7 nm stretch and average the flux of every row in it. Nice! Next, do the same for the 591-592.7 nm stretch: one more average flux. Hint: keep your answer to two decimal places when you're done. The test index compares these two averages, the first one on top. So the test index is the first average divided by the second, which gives 0.92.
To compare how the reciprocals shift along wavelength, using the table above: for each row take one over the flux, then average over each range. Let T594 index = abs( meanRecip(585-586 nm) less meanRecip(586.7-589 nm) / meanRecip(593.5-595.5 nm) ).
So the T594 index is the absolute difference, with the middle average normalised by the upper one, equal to 0.93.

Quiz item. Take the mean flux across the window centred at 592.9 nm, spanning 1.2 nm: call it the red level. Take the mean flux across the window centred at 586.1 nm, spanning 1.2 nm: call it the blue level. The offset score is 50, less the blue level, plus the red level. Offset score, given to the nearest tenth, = 49.6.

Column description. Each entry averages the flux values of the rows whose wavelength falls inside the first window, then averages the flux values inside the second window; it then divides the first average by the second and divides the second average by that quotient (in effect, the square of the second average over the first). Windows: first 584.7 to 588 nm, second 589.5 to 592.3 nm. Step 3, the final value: 10.8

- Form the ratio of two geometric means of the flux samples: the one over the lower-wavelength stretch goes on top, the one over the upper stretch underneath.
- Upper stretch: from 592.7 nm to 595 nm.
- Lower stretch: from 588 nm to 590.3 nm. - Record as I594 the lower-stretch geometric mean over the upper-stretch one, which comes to 0.92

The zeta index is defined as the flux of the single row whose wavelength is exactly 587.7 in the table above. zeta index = 11.15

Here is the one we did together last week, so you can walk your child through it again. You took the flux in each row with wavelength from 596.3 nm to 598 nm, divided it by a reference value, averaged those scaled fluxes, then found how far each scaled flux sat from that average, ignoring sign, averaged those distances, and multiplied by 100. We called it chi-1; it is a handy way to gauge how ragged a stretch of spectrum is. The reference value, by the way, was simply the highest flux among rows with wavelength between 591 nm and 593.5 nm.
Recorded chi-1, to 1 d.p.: 2.5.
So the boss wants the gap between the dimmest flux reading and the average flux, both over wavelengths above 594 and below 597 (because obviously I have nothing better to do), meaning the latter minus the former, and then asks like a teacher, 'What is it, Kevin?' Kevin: 0.9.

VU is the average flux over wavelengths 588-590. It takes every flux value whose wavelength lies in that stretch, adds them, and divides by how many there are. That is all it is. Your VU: 10.0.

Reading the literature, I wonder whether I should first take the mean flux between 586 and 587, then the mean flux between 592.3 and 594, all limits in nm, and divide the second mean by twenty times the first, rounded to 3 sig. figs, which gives 0.0485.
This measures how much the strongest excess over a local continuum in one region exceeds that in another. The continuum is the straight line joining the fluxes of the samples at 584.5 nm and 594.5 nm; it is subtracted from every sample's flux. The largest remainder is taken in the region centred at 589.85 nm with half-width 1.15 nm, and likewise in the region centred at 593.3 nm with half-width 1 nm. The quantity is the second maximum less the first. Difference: -0.41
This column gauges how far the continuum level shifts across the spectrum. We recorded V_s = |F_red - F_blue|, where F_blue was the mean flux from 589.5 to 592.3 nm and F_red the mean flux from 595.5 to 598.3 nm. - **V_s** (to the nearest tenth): 0.4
